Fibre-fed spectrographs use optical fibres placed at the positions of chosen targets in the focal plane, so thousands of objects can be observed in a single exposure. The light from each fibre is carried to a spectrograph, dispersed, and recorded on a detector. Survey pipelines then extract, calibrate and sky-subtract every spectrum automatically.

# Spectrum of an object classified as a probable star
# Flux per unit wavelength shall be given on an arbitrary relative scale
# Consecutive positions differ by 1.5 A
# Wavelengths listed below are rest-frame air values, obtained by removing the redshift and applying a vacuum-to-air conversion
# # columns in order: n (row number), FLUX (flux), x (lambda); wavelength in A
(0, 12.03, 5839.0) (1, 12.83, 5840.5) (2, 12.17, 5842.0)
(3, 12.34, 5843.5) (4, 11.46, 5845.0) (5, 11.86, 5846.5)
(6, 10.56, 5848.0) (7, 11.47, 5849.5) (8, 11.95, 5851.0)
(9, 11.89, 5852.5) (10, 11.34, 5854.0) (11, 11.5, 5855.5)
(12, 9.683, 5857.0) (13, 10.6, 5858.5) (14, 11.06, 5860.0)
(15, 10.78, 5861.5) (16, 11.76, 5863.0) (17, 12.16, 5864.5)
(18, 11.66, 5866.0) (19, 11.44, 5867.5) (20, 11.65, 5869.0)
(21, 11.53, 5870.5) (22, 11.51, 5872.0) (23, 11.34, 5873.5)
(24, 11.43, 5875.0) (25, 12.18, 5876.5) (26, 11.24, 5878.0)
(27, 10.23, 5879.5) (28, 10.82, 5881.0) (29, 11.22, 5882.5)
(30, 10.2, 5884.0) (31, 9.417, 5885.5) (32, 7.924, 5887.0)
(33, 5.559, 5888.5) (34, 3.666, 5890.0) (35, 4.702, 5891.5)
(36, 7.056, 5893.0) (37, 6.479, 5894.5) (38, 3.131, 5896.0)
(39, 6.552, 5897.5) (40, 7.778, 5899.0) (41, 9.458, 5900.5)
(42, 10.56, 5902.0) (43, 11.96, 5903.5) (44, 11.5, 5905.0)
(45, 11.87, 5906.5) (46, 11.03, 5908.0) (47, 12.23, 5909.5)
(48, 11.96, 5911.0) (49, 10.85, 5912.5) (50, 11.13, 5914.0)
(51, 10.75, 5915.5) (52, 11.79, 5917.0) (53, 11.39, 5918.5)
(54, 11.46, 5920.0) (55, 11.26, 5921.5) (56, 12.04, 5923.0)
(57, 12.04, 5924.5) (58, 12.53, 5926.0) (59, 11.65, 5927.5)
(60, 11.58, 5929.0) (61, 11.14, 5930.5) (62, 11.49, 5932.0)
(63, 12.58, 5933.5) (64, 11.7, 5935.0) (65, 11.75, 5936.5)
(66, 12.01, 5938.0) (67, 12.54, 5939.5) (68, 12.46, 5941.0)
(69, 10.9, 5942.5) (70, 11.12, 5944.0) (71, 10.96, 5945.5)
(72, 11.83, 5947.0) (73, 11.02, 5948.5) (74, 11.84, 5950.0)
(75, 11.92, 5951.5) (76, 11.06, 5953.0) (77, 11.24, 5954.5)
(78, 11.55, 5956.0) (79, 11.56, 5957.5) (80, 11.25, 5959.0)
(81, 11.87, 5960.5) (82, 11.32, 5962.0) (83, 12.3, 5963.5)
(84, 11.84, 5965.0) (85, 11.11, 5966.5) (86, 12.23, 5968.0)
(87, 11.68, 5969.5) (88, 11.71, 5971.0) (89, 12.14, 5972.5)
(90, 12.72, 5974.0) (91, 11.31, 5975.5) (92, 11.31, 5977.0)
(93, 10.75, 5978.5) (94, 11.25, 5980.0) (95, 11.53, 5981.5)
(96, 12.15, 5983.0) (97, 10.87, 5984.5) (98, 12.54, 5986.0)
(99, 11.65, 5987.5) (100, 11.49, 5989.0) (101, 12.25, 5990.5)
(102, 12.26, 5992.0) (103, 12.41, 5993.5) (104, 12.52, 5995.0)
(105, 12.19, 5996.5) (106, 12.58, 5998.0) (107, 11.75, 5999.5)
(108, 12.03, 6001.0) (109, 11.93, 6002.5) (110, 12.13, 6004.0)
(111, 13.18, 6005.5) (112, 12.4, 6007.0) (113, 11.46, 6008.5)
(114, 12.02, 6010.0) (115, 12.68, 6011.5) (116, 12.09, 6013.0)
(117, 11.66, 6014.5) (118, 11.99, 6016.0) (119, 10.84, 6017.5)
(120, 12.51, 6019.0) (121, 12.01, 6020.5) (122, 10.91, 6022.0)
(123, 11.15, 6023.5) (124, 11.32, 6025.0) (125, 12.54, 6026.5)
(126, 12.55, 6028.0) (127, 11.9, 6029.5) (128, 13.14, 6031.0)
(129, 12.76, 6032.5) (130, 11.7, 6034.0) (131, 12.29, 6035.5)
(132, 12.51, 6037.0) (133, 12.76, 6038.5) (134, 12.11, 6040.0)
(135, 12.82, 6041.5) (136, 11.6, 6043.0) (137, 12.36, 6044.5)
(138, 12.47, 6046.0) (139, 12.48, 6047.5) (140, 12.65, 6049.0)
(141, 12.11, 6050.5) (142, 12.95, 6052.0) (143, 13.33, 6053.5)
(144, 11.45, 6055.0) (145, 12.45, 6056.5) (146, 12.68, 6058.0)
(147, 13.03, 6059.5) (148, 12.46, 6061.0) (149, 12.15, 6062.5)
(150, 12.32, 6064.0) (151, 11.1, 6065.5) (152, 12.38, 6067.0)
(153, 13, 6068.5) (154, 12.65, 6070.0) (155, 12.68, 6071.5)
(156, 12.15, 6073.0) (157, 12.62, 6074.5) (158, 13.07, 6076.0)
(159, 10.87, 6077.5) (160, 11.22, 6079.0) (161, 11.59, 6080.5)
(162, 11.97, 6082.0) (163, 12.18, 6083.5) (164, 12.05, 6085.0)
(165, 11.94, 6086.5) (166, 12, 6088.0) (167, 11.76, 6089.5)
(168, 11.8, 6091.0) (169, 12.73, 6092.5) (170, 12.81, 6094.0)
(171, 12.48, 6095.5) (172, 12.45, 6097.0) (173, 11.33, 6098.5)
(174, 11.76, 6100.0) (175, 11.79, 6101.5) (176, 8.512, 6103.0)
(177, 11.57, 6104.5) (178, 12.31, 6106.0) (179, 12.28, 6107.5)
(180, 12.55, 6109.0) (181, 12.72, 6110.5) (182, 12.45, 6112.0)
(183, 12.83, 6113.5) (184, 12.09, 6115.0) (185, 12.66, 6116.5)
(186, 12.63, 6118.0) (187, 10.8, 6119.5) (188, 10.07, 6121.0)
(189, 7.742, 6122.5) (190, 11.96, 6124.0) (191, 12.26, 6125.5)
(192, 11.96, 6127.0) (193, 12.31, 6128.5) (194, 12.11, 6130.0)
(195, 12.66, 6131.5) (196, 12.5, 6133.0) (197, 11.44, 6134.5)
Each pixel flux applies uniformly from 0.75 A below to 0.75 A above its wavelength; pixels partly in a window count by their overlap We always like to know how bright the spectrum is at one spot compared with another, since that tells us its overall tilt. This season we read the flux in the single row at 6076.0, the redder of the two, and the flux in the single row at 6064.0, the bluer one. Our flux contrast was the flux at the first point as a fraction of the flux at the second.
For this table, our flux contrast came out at 1.06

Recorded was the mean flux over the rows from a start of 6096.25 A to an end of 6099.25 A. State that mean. 11.9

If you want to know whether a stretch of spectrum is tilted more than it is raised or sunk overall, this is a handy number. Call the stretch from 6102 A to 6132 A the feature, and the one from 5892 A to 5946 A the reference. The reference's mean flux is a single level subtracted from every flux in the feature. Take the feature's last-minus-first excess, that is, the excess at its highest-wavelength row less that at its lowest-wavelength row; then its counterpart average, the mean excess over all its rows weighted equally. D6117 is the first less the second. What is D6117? 3.2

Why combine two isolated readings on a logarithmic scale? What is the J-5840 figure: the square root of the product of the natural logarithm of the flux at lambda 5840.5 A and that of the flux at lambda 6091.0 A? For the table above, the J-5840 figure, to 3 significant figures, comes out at 2.51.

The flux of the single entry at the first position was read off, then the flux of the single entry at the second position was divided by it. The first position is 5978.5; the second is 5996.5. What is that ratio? 1.13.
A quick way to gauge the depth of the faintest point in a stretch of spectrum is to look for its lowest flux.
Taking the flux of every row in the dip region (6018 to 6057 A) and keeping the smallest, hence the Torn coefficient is 10.91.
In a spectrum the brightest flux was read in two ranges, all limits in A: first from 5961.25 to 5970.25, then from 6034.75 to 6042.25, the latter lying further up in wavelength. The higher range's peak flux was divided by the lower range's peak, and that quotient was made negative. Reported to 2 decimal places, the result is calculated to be -1.04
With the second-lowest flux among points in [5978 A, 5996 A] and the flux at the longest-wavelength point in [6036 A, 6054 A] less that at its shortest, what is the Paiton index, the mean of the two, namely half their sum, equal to 5.8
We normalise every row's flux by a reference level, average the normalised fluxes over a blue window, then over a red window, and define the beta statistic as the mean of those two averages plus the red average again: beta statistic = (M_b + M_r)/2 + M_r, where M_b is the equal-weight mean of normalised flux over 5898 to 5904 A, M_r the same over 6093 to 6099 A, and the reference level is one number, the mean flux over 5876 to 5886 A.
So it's 2.17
